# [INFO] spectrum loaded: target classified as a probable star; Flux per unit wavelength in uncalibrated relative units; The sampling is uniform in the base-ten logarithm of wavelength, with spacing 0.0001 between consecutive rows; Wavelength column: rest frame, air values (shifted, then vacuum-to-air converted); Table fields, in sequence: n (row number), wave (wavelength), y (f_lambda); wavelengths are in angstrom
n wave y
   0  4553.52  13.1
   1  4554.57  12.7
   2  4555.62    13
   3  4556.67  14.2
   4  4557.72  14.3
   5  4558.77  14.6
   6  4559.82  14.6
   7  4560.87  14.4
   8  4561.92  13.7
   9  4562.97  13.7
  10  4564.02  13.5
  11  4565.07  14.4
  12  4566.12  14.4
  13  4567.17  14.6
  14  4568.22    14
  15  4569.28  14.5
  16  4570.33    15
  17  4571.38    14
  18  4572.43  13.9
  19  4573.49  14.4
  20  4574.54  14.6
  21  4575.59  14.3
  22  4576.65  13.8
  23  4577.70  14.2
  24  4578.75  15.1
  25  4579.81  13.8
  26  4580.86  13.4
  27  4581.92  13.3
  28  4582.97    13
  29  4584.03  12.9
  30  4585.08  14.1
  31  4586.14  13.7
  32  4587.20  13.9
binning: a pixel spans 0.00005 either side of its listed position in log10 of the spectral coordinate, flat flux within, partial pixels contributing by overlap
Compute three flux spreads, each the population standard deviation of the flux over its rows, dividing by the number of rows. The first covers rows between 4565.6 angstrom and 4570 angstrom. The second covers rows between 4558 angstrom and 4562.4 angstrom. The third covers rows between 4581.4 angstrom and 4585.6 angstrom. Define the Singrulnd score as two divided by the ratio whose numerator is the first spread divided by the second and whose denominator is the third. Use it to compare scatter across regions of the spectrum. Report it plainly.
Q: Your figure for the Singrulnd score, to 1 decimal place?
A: 1.5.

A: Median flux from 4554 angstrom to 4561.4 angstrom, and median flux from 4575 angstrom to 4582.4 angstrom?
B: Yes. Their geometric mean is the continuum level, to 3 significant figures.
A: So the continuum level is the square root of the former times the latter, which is 14.0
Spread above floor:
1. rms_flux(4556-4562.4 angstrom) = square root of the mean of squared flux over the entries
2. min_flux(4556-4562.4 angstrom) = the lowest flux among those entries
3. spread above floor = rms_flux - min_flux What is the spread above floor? 0.603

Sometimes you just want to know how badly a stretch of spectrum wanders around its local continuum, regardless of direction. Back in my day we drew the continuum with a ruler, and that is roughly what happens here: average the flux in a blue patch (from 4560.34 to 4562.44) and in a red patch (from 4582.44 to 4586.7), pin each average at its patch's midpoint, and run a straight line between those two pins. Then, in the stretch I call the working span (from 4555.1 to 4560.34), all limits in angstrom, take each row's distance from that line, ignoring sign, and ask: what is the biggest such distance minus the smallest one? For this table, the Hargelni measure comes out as 1.2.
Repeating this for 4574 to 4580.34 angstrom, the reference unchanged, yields 1.4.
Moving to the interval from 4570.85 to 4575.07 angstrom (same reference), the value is 0.8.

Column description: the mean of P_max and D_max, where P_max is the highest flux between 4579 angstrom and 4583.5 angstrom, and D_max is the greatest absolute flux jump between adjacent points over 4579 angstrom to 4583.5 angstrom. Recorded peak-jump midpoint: 7.1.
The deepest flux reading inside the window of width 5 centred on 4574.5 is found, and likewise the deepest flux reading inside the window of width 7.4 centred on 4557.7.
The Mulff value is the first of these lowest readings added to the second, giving 26.5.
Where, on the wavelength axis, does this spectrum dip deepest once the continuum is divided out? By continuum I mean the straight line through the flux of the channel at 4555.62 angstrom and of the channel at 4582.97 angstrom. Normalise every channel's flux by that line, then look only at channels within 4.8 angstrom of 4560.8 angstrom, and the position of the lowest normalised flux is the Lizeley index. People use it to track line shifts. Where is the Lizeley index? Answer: 4564.02 angstrom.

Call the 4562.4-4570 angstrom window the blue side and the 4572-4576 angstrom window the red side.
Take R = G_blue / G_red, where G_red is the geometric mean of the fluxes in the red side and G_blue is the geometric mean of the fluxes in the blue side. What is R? 0.99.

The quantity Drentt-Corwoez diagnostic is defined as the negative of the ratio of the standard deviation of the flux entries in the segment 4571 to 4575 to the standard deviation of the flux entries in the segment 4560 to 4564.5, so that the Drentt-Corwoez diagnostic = -0.84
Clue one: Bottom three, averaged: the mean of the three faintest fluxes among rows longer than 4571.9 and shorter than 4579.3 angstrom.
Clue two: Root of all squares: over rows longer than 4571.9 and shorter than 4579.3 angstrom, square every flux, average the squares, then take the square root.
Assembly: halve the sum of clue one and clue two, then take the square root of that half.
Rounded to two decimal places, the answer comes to 3.76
